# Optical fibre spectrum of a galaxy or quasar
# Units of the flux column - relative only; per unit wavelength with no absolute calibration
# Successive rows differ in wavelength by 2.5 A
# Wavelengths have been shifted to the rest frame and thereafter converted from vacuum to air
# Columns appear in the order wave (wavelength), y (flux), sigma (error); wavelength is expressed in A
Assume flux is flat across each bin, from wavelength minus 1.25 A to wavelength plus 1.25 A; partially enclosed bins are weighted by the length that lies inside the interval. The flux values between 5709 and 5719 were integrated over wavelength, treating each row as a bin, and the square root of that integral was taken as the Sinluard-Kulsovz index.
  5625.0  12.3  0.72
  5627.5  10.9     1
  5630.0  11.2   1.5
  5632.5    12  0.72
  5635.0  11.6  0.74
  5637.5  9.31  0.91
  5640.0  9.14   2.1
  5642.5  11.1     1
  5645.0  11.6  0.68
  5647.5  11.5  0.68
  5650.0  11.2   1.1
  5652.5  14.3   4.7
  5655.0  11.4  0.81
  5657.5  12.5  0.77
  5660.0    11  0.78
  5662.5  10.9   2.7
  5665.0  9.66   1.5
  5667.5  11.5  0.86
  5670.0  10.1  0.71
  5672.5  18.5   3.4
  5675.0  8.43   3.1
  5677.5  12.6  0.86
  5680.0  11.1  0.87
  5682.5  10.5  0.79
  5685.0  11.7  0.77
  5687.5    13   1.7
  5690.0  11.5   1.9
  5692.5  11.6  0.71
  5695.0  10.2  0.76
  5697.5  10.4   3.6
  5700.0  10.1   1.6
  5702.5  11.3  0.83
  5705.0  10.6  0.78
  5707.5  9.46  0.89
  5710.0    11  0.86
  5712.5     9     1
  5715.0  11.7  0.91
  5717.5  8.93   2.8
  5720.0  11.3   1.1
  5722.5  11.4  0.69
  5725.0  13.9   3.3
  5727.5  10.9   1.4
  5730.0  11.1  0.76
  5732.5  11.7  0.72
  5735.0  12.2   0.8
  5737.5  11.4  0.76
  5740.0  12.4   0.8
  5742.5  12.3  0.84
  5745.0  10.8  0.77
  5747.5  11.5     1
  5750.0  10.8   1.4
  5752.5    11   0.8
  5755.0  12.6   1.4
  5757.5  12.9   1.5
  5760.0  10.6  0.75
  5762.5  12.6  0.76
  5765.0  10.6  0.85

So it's 10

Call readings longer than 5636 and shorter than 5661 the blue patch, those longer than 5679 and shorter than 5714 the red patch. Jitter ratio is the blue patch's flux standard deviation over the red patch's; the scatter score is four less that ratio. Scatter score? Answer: 2.6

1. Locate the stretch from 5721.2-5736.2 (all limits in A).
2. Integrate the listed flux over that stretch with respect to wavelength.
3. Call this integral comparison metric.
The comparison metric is 178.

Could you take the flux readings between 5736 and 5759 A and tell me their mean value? 11.7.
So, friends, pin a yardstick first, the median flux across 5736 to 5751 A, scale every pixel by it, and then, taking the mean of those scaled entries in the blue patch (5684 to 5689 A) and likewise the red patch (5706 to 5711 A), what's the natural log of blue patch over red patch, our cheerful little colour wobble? 0.19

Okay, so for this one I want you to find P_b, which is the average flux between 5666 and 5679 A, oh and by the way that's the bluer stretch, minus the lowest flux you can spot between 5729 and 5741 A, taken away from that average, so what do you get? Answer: 1.1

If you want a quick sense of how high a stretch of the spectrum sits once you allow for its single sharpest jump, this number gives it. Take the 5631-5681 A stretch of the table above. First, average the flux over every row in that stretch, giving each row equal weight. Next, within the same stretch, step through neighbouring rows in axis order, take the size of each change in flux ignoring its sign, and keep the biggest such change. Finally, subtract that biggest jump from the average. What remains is 1.4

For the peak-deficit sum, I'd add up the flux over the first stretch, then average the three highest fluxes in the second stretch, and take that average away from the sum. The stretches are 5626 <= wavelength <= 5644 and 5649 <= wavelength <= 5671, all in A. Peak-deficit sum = 62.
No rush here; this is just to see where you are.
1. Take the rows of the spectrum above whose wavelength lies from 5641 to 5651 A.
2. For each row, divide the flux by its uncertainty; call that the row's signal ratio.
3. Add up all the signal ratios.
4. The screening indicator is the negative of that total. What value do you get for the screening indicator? -55.3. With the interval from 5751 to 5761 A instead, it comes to -45.5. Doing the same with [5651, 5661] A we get -47.5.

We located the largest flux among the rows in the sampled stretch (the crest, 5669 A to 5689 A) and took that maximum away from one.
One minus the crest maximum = -17.5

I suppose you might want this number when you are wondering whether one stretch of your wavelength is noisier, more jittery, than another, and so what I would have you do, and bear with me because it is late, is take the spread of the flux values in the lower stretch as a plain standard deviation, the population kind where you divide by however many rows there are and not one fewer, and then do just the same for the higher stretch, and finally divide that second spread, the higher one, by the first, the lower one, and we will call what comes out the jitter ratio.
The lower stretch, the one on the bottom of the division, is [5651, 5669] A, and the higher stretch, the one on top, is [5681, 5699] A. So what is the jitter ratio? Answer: 0.7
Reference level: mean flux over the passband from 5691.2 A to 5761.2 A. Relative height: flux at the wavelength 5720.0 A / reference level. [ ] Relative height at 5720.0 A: 1.01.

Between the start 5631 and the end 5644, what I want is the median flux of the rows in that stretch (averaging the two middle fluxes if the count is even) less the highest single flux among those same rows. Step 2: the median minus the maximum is -0.9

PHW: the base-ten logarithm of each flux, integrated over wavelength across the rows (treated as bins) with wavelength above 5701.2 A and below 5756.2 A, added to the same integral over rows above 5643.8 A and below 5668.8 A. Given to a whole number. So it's 84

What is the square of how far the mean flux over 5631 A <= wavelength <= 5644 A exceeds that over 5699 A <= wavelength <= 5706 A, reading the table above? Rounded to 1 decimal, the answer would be 0.0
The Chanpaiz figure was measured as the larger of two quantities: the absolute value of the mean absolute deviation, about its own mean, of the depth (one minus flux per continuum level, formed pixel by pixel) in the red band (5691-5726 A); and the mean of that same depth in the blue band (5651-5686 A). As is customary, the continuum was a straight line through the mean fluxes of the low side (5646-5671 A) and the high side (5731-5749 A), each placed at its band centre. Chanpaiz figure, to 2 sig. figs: 0.082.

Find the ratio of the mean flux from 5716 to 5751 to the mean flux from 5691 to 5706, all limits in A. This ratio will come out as 1.07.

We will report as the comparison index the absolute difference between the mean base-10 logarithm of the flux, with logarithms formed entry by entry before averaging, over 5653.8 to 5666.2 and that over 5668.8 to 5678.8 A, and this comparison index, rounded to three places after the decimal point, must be 0.031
